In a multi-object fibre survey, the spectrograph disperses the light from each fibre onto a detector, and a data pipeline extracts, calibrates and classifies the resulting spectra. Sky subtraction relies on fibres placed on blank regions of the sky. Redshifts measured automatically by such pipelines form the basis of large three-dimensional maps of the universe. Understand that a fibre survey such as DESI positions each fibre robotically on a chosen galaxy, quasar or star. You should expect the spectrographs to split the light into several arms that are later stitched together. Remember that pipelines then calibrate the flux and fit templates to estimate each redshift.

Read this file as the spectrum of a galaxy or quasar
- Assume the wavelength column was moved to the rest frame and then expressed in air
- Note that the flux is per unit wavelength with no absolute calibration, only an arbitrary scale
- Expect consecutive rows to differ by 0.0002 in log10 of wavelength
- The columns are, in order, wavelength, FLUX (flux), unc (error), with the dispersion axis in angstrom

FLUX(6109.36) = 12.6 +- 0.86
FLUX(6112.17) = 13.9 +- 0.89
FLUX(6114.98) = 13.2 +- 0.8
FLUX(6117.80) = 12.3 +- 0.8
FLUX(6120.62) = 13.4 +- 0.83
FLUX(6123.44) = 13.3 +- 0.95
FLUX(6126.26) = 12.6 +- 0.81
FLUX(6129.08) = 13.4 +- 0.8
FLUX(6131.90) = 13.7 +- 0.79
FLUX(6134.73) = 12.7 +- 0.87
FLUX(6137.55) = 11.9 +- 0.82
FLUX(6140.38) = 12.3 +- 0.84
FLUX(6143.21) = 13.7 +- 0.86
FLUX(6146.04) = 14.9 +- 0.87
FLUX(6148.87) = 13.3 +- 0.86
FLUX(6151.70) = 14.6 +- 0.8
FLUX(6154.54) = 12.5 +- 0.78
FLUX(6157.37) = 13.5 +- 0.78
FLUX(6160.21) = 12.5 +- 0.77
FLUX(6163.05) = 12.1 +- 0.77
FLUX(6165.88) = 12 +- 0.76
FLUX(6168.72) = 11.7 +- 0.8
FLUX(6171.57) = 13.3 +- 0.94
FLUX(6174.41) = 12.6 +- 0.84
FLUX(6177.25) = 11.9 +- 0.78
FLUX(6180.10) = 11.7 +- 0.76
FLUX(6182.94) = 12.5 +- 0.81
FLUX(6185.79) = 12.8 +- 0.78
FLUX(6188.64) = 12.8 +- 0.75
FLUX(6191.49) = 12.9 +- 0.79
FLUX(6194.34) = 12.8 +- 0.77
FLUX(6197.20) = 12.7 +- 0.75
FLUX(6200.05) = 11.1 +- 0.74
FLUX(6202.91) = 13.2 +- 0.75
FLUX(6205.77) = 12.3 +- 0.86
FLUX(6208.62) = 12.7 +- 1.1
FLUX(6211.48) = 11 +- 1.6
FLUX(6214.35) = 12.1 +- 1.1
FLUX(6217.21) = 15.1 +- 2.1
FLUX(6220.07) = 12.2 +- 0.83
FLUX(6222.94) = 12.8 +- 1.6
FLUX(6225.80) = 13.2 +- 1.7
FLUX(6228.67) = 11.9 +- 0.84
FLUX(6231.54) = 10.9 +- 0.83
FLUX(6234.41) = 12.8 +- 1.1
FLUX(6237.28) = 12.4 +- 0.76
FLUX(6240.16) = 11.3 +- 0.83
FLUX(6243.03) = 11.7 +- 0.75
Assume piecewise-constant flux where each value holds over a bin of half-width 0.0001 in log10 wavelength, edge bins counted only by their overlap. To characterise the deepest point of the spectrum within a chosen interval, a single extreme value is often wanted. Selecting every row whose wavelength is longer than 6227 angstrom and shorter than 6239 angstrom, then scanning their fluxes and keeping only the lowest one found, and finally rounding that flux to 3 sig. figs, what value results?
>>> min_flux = 10.9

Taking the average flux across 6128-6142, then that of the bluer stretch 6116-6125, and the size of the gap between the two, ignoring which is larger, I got 0.20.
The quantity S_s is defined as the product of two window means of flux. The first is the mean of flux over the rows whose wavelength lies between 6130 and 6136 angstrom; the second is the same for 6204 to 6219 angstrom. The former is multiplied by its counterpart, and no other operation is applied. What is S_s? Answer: 167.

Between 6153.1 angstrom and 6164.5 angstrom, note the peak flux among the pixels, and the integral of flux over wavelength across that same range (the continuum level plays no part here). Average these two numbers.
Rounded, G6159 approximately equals 79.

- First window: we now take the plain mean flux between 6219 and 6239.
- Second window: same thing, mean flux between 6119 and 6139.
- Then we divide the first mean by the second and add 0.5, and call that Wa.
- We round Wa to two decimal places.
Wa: 1.45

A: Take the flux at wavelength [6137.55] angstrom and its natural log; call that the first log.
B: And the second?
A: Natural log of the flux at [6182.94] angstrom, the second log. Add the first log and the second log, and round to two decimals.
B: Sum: 5.00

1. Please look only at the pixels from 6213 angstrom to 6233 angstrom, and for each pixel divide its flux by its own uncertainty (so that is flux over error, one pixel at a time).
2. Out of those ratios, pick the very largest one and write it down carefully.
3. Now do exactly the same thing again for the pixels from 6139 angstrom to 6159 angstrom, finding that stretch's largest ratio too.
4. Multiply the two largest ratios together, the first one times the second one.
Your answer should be 268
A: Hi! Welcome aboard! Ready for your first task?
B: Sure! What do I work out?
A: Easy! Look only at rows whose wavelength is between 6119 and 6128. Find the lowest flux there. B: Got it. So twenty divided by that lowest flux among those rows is 1.59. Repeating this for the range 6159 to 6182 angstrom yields 1.71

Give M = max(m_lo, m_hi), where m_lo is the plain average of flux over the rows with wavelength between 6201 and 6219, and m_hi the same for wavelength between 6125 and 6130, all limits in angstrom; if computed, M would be 13.0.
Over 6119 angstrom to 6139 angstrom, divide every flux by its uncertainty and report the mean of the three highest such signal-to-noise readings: 16.75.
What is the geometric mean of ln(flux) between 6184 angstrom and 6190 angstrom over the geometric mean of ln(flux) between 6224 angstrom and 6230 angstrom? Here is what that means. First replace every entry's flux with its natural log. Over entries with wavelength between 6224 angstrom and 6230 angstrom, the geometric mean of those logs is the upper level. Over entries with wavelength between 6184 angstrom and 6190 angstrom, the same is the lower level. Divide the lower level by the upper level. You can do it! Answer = 1.01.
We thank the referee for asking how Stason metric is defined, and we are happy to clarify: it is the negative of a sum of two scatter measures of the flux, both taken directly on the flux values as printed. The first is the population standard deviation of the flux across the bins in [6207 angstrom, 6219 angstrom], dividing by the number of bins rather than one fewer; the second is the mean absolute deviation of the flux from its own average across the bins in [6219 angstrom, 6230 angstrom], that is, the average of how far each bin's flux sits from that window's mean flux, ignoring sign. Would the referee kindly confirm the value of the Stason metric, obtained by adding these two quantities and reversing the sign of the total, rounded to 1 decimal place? -2.0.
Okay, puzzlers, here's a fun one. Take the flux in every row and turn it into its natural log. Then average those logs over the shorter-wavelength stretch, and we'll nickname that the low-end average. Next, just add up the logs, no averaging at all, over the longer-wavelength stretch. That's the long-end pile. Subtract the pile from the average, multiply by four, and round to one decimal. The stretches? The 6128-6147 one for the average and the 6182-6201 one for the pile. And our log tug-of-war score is -60.4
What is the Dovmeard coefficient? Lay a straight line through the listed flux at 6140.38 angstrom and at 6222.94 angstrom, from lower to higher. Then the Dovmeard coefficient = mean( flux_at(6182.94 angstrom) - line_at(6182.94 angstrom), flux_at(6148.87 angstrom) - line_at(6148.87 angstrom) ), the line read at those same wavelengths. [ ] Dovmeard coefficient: 0.45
